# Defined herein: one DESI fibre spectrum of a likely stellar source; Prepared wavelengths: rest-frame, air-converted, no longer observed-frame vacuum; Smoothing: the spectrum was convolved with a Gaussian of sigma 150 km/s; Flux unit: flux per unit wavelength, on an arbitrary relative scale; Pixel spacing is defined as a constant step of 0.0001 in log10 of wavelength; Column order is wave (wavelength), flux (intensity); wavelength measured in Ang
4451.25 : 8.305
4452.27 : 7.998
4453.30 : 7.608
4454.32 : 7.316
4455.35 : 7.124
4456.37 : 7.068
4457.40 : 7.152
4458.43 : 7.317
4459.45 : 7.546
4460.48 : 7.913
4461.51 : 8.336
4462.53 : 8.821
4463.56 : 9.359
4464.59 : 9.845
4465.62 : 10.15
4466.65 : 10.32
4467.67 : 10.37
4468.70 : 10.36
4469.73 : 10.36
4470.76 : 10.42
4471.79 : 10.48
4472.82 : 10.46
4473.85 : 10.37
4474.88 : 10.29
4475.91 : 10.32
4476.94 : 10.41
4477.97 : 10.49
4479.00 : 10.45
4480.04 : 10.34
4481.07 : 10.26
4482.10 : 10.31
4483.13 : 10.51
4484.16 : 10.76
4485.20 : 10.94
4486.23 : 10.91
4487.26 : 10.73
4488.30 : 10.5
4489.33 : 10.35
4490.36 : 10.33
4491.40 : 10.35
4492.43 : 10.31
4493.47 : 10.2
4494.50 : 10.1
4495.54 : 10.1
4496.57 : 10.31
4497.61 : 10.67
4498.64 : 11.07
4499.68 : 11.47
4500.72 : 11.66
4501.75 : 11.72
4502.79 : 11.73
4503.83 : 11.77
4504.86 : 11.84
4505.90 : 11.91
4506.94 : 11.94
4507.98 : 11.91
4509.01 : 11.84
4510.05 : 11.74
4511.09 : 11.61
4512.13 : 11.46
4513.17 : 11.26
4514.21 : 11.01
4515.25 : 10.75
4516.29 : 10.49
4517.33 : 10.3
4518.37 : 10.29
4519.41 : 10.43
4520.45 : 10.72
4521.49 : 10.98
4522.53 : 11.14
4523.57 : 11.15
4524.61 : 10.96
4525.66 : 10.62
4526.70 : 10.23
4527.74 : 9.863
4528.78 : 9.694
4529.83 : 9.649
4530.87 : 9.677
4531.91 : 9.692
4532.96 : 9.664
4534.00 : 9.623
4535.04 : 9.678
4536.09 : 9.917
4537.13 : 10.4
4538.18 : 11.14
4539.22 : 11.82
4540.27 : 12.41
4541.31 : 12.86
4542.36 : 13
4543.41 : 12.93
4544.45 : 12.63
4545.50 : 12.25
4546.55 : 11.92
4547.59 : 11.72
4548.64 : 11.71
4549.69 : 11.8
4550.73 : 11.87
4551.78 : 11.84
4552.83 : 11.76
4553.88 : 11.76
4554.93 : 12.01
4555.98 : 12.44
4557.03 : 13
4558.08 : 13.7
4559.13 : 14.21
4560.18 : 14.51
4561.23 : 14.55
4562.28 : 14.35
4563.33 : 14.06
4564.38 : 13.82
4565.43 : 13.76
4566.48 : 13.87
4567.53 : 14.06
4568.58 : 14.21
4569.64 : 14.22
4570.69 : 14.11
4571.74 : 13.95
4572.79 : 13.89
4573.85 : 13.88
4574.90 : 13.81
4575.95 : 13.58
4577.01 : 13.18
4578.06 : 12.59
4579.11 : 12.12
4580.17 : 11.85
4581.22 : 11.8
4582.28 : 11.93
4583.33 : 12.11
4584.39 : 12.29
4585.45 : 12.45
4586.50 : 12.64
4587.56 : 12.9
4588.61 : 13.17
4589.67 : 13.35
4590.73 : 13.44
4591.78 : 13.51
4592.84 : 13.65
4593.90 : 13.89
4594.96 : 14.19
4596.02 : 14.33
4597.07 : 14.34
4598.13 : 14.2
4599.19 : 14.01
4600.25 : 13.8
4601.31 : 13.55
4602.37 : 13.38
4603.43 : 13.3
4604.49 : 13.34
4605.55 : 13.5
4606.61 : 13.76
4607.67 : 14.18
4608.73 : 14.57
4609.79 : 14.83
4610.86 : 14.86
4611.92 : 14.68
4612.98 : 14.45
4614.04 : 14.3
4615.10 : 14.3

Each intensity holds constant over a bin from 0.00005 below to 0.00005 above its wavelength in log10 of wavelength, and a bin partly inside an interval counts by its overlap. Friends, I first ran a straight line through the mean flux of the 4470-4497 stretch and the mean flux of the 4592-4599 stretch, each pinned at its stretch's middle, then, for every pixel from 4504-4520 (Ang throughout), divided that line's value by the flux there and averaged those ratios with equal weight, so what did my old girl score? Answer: 1.01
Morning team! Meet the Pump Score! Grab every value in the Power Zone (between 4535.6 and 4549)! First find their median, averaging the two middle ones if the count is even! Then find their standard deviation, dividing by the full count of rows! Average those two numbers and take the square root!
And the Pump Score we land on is 2.53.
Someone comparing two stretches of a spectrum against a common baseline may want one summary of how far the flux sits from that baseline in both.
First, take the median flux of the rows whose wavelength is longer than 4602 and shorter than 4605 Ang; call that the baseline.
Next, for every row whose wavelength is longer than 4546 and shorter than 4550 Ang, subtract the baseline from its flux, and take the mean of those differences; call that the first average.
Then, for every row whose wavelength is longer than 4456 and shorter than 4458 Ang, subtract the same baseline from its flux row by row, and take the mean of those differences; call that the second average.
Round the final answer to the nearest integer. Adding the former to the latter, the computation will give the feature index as -8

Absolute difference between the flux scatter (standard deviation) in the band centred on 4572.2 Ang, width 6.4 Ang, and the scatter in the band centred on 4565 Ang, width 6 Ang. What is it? 0.06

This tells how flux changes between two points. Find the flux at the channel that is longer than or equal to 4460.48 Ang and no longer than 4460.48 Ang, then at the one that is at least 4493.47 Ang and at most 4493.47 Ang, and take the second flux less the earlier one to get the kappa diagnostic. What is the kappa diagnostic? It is 2.3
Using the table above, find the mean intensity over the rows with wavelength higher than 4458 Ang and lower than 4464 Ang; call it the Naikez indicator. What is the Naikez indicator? 8.2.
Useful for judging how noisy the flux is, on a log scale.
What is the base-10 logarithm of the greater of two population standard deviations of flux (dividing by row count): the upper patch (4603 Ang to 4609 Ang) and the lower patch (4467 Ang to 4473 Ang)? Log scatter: -0.33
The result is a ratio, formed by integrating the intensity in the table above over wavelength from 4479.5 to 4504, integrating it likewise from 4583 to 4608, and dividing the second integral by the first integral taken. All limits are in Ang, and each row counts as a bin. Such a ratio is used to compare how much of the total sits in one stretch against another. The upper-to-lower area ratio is 1.28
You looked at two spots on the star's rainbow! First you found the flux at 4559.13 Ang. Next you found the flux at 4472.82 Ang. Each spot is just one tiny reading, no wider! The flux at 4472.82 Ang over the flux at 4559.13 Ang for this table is 0.74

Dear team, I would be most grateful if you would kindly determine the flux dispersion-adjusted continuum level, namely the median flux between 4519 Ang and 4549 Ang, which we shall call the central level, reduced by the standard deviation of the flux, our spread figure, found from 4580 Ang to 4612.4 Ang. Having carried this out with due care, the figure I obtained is 10.1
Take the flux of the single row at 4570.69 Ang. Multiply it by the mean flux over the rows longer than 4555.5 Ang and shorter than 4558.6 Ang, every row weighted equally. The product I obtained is 184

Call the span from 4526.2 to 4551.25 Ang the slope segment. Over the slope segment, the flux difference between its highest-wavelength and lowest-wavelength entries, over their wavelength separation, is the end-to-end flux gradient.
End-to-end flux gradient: 0.07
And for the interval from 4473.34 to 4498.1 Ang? 0.01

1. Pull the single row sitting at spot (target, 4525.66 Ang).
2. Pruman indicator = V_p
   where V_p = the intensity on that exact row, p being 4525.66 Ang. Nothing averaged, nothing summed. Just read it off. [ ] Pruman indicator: 10.62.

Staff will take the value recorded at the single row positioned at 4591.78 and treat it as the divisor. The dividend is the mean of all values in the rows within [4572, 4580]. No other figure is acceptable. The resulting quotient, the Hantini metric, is 0.98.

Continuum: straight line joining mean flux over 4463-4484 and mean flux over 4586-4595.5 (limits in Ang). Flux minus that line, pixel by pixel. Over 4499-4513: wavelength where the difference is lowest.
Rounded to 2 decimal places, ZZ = 4512.13 Ang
